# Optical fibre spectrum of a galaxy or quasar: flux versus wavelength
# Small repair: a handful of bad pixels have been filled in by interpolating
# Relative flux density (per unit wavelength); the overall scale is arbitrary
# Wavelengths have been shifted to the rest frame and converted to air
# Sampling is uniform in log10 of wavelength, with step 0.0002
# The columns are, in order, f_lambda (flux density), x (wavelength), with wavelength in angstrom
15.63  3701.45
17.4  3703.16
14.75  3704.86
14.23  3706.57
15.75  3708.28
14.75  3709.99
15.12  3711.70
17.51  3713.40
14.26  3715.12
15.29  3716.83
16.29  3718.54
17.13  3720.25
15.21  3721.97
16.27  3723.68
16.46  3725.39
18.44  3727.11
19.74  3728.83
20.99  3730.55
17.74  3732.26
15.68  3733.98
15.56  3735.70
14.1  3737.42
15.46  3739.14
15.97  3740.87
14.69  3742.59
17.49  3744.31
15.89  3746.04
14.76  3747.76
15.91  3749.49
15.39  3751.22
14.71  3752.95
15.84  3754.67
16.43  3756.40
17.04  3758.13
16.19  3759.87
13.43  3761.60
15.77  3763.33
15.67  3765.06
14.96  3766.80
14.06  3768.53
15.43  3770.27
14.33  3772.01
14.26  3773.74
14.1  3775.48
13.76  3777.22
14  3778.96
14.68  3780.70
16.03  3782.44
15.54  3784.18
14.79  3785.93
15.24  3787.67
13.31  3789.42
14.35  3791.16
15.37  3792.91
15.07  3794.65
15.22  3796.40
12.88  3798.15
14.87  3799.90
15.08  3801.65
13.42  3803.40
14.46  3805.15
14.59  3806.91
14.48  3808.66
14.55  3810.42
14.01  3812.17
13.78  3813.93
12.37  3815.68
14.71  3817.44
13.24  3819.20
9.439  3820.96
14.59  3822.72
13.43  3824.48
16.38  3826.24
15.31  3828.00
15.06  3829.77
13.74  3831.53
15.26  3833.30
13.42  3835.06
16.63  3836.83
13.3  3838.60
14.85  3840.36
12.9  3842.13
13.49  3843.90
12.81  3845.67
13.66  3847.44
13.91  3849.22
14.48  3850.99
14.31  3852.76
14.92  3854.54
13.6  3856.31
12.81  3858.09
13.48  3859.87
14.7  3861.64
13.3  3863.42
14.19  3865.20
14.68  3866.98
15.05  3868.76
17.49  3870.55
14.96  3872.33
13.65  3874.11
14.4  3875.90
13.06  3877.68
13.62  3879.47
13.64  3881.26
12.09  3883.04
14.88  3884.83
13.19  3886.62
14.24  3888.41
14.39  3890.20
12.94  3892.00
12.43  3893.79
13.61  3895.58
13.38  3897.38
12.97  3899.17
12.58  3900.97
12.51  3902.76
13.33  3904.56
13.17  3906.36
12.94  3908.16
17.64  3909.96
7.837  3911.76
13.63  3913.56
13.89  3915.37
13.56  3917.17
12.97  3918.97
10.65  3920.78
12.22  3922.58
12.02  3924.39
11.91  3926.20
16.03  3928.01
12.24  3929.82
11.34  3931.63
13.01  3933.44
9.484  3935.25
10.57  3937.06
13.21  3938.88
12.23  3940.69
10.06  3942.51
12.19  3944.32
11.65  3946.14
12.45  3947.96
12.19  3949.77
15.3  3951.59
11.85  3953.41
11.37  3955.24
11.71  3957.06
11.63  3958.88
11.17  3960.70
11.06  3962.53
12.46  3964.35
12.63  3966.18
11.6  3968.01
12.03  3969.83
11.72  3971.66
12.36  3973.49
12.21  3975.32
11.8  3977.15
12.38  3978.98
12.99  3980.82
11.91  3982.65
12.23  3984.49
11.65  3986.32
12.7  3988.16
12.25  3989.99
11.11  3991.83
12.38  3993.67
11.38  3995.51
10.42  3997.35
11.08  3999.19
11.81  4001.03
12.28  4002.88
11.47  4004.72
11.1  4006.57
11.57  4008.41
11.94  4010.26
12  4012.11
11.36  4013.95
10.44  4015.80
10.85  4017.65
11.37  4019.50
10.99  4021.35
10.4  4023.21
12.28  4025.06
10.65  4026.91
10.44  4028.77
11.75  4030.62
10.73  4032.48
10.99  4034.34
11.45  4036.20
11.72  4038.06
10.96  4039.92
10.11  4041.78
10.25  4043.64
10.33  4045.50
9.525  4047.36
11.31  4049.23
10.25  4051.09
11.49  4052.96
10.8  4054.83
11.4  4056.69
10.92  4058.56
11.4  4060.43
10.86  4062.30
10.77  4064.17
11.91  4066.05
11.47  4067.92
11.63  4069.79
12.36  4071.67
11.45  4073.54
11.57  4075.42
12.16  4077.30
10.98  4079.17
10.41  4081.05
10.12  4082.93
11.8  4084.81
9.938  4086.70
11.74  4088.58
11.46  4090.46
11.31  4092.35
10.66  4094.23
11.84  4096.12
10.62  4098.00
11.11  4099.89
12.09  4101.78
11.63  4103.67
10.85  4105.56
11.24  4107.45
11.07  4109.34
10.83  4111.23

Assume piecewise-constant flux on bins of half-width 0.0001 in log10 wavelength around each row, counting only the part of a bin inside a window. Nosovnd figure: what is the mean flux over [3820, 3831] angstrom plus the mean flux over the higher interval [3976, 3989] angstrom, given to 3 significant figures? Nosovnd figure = 26.3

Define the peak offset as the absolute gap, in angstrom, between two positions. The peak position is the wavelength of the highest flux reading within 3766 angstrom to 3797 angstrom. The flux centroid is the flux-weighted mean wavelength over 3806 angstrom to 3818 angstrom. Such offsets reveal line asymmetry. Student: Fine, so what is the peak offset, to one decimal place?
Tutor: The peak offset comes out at 29.7 angstrom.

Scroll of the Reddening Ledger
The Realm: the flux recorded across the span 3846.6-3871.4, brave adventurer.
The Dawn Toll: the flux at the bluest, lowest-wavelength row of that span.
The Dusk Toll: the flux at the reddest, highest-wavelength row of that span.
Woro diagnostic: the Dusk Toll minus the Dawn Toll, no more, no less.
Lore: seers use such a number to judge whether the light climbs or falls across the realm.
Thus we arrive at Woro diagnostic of 3.8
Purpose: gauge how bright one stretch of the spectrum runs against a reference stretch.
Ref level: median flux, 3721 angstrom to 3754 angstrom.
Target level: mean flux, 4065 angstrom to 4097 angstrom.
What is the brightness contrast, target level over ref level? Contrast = 0.71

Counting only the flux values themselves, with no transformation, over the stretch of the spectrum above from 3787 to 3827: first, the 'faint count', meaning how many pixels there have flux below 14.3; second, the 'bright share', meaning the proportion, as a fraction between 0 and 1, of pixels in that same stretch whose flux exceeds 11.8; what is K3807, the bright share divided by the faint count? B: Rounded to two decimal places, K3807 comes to 0.11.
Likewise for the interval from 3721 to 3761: 1.00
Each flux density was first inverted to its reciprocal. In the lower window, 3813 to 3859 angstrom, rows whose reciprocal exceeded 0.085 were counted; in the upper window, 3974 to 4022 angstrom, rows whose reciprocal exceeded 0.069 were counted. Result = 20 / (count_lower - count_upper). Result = -0.80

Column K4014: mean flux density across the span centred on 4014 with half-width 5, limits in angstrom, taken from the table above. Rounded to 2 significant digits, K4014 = 11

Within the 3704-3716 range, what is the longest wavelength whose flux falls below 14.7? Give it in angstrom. 3715.12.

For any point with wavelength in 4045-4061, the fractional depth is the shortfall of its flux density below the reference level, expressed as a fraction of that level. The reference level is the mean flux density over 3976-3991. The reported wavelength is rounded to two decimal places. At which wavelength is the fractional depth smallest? 4052.96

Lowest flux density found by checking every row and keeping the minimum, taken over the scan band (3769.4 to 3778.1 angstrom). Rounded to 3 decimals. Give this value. 13.760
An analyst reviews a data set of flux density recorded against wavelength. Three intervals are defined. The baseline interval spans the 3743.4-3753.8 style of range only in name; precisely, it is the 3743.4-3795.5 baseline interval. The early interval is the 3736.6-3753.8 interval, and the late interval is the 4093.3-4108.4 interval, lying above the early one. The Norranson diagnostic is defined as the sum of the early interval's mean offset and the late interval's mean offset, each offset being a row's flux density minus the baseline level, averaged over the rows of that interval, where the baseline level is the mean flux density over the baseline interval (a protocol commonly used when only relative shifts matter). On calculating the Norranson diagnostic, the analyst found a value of -3.6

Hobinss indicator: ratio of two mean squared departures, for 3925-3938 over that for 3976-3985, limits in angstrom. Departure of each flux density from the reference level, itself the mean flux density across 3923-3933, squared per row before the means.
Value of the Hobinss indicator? 11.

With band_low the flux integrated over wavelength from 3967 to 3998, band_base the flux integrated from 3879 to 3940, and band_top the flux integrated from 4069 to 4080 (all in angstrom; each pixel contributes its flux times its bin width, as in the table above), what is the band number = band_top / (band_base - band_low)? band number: 0.3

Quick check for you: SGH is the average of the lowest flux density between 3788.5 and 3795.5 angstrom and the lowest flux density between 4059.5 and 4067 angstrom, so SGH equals 12.0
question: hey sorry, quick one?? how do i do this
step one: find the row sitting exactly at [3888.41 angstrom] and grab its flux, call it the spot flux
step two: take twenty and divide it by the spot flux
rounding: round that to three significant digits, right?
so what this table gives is 1.40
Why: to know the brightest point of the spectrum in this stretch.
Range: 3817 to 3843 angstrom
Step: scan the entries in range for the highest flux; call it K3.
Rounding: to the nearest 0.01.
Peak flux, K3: 16.63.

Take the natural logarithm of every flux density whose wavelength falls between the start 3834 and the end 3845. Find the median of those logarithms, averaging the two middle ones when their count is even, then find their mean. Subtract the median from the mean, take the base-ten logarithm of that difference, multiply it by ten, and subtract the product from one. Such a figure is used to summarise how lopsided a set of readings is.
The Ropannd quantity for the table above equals 15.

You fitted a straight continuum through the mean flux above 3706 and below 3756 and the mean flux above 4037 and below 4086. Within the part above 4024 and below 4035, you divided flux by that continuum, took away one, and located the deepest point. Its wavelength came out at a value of 4028.77 angstrom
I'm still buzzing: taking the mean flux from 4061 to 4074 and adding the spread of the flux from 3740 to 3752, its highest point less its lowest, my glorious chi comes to 14.3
